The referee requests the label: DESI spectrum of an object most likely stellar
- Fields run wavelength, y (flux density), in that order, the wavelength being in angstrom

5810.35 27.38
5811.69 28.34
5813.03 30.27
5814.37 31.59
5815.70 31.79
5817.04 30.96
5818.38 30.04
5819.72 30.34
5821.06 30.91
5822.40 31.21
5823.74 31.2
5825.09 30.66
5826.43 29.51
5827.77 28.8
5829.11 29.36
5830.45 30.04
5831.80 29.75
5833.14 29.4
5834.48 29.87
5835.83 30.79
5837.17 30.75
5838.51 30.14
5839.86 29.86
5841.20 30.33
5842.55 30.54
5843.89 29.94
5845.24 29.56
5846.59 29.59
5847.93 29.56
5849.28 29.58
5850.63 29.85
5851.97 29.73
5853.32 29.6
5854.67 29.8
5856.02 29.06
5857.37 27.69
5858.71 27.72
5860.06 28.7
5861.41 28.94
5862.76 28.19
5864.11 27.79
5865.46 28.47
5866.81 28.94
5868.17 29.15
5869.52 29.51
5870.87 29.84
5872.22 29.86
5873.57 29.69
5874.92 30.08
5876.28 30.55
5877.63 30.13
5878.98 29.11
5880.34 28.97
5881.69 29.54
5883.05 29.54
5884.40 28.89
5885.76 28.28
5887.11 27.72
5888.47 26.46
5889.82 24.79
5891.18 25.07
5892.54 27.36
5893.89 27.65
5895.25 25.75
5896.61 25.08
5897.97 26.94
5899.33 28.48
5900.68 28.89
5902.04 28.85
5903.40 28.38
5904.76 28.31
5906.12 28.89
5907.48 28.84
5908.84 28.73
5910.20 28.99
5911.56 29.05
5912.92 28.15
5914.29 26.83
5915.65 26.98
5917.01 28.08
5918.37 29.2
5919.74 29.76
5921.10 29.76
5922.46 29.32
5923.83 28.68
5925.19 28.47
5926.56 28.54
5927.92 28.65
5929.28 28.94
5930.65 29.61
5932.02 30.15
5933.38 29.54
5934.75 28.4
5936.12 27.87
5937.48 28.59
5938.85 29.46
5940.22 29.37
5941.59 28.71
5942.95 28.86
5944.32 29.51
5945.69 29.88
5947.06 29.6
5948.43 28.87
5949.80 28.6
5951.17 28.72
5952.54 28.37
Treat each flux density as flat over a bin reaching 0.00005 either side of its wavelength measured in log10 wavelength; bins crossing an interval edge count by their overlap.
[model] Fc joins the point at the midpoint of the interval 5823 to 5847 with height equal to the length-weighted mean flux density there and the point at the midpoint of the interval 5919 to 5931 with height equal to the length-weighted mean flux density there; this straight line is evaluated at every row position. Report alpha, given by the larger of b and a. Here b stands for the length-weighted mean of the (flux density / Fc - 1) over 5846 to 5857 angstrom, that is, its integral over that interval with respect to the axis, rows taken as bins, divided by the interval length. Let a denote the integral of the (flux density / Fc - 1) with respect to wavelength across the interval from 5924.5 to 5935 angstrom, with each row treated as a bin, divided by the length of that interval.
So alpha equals 0.002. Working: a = 0.002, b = -0.010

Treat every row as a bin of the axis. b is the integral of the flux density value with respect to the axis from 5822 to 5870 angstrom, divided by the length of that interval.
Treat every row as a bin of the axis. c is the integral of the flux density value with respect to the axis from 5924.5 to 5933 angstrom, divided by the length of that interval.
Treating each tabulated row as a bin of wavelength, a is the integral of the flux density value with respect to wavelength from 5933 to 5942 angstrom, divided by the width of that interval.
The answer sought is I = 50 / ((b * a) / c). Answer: 1.710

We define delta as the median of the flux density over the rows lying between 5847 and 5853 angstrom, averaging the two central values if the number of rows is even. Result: 29.7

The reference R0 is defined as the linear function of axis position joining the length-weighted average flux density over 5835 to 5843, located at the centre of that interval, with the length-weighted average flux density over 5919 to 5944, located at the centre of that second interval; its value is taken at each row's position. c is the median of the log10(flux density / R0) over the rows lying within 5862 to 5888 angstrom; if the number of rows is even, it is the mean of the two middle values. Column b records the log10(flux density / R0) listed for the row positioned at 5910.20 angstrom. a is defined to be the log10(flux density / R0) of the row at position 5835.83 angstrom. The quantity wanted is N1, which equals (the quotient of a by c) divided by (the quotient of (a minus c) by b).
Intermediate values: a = 0.005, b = -0.005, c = -0.010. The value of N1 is 0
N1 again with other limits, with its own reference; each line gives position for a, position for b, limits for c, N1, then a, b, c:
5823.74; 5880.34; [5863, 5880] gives 2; 0.009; -0.012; -0.004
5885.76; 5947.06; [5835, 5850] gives -3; -0.021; 0.012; -0.005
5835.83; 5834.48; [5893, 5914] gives 0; 0.005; -0.008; -0.015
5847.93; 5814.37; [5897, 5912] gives -17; -0.010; 0.012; -0.009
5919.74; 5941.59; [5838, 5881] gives 0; 0.008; -0.003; -0.009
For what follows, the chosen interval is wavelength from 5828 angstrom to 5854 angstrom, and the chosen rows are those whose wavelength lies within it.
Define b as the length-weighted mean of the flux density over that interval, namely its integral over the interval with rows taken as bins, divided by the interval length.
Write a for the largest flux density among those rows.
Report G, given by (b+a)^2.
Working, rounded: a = 30.79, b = 29.9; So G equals 3682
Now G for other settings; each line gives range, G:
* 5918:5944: 3505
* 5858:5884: 3570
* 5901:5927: 3408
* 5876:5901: 3405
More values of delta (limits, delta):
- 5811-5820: 30.3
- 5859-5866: 28.5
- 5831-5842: 30.0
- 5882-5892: 27.7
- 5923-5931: 28.7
